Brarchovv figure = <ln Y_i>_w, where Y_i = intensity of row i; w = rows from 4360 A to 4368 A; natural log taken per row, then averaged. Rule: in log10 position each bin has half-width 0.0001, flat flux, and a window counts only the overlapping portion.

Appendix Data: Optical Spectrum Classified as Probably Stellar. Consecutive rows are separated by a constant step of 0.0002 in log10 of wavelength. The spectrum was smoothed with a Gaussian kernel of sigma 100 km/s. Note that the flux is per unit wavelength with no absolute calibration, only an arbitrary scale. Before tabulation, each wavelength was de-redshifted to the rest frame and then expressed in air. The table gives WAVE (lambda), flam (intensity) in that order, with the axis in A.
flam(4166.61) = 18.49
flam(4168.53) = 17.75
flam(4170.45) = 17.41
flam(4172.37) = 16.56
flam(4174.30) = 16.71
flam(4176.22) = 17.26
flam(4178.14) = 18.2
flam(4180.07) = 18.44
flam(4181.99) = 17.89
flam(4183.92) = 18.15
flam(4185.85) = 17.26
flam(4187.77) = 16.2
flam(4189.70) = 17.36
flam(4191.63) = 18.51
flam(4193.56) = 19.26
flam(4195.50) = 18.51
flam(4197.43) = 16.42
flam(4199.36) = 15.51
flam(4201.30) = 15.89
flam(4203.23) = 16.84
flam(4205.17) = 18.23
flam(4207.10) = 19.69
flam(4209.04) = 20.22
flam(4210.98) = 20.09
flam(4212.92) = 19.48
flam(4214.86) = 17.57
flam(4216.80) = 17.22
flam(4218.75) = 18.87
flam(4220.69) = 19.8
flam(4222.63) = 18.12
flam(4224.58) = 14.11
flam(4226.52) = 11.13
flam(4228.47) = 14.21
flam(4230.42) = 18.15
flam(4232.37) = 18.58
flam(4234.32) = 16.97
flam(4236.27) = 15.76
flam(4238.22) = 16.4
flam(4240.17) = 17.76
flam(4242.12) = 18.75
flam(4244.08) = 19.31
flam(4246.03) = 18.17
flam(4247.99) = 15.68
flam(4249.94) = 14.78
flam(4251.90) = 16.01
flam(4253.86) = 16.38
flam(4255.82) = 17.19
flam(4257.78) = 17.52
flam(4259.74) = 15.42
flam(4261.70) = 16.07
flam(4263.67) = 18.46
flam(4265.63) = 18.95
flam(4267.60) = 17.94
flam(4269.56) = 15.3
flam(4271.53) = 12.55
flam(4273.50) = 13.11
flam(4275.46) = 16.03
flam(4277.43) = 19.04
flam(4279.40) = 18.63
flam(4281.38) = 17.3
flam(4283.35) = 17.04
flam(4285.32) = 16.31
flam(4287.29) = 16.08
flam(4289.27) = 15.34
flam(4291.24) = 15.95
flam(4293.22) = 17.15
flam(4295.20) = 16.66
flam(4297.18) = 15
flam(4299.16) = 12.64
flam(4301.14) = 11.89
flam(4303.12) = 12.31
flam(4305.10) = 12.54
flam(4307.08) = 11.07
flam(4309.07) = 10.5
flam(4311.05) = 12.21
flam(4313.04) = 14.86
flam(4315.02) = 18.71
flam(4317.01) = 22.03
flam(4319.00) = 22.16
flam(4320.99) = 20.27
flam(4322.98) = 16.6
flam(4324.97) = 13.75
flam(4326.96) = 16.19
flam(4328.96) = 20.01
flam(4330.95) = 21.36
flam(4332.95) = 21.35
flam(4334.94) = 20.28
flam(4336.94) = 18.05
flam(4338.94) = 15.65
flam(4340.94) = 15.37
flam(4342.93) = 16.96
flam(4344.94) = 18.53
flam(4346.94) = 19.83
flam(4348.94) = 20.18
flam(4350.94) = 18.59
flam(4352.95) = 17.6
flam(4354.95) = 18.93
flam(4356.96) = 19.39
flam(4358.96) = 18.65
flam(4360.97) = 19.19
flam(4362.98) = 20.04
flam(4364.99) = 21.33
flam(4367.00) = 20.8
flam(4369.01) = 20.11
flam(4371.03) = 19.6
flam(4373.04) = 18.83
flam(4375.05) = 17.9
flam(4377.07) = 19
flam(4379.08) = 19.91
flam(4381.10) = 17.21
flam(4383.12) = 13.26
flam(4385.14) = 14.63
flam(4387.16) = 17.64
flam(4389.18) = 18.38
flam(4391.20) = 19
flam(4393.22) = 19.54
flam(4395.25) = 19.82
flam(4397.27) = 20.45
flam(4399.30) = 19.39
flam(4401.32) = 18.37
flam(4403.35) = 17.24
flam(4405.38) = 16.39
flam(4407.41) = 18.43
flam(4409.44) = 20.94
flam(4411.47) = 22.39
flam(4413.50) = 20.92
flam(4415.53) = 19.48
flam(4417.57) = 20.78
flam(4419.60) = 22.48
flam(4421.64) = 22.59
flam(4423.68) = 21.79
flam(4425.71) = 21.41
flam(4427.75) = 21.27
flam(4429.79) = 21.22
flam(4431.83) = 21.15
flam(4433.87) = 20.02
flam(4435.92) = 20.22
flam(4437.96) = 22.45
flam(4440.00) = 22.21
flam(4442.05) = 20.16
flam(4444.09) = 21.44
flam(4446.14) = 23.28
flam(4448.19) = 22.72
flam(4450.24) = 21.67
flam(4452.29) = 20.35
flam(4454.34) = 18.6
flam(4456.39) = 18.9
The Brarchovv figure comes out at 3.01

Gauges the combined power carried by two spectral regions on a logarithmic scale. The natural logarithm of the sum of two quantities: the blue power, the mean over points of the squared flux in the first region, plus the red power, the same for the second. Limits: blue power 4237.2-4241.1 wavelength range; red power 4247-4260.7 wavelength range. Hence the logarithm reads 6.3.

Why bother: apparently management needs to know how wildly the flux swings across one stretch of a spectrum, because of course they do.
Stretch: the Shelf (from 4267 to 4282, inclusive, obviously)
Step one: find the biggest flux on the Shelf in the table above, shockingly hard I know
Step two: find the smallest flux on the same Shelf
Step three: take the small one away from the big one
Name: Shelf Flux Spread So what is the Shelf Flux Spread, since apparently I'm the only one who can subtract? 6.5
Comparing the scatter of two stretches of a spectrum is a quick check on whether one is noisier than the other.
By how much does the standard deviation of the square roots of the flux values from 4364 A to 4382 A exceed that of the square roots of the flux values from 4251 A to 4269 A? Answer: 0.00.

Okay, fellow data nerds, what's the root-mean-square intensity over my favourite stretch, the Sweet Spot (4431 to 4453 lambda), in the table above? 21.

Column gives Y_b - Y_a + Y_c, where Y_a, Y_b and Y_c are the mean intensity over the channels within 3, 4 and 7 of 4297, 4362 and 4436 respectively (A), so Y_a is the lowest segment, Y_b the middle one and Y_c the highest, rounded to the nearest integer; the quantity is 26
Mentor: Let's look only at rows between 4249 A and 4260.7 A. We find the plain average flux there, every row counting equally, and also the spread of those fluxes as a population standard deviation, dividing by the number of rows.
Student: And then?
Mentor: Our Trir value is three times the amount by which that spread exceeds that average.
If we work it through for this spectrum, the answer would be -46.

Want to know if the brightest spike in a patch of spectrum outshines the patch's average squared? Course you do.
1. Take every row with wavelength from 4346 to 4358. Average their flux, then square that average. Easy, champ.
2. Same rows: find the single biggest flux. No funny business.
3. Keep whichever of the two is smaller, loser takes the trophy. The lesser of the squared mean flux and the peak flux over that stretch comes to 20.2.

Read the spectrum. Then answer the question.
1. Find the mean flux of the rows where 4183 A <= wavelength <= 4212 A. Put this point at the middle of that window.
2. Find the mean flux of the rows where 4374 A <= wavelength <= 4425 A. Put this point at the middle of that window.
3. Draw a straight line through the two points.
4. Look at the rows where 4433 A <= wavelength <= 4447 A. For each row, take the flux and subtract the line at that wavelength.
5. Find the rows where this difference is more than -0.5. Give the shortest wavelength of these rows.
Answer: 4433.87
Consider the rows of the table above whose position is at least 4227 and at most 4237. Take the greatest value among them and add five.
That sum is 23.6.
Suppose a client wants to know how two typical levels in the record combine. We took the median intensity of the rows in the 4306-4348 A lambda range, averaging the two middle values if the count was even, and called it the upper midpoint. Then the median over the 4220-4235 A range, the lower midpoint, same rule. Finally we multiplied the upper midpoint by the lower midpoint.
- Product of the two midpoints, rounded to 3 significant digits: 317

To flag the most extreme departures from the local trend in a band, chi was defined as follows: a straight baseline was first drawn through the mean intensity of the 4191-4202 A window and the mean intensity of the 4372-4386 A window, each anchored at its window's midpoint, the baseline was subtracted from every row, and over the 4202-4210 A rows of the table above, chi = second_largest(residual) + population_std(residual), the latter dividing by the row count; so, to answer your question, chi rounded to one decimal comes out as 3.7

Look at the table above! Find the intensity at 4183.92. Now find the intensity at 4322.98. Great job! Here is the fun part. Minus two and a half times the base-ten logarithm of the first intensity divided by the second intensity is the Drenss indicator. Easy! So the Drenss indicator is -0.10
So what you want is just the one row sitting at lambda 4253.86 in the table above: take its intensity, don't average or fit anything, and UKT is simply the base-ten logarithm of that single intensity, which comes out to 1.21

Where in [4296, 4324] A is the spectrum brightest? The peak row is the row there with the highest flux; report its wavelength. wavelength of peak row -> 4319.00 A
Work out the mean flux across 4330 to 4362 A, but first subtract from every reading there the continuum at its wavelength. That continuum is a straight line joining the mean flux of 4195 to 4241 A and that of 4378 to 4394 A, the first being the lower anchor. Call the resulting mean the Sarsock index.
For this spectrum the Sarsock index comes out 1.3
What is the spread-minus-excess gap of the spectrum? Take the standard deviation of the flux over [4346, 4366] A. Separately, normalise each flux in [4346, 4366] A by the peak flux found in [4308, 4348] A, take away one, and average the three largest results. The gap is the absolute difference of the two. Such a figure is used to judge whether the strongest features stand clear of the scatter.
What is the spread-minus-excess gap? 1.1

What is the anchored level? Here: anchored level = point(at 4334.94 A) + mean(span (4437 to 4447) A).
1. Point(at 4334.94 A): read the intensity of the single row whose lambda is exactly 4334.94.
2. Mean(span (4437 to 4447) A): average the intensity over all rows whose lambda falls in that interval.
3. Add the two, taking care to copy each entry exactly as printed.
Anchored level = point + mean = 42.2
